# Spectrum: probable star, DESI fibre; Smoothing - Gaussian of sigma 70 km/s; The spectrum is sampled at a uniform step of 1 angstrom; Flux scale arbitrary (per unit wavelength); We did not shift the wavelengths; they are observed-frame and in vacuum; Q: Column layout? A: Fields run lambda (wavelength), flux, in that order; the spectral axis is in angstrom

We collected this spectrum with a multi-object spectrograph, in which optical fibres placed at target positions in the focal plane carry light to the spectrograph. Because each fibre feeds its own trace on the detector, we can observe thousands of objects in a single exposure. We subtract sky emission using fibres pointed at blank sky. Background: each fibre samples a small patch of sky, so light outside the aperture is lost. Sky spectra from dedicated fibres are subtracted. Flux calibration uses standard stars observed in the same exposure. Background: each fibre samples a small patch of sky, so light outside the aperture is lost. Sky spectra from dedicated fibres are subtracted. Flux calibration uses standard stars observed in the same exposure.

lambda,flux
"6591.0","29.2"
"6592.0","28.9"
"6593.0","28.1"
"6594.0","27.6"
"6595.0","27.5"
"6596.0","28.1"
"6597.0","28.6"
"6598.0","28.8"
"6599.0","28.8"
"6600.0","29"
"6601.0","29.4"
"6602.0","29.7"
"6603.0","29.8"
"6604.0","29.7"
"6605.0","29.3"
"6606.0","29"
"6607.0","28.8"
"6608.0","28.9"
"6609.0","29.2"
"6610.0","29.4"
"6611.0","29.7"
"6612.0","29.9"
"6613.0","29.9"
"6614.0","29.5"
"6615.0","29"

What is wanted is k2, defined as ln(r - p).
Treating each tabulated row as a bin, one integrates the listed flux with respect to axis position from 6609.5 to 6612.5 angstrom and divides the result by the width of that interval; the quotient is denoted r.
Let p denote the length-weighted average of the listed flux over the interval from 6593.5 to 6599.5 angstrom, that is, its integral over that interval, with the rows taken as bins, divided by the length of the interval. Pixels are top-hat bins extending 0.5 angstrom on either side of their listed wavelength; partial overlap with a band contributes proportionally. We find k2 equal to 0.4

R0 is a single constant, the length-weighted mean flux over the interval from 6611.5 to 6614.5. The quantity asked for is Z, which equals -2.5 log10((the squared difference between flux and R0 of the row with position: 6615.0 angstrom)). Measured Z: 0.6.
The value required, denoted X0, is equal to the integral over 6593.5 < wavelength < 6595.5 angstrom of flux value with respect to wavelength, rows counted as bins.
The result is 55.1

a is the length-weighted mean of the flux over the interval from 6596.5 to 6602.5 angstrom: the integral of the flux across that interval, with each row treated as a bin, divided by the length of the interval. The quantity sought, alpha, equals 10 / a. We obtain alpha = 0.344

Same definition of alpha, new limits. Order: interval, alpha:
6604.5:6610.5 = 0.344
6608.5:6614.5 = 0.338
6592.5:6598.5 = 0.356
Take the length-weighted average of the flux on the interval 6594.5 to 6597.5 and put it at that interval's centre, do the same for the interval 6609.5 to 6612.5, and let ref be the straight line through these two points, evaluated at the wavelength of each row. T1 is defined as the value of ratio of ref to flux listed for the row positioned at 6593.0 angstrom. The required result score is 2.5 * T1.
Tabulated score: 2.47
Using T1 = 0.99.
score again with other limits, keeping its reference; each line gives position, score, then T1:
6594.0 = 2.52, 1.01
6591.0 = 2.36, 0.94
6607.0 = 2.54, 1.02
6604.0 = 2.43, 0.97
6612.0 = 2.49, 1.00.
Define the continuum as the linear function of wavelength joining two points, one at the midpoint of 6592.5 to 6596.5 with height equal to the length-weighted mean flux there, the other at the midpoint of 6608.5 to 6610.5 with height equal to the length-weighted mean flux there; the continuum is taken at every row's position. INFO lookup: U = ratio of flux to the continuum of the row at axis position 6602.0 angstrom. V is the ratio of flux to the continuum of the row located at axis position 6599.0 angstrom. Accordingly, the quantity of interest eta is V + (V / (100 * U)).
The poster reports 1.03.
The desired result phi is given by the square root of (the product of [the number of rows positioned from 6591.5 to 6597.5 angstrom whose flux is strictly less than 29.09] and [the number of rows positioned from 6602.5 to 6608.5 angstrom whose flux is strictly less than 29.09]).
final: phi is 4.2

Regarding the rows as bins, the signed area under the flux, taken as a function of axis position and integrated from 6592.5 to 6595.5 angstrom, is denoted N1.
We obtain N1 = 83.2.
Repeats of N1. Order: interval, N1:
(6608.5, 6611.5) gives 88.3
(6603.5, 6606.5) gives 88.0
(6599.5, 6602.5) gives 88.1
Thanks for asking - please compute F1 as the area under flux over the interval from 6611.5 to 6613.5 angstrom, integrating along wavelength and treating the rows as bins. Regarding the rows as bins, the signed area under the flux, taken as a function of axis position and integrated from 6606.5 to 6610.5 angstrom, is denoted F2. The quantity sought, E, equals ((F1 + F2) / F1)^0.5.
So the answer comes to 1.72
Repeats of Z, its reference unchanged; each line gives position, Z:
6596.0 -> -1.1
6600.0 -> 0.6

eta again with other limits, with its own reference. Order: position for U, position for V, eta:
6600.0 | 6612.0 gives 1.02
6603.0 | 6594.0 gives 1.00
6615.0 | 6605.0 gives 1.03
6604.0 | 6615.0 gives 0.98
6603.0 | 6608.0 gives 1.00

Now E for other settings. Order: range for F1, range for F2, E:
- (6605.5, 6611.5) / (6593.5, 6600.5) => 1.46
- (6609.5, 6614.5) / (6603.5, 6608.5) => 1.41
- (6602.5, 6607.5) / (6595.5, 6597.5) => 1.18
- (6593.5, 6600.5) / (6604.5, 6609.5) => 1.32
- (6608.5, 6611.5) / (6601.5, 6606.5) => 1.63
